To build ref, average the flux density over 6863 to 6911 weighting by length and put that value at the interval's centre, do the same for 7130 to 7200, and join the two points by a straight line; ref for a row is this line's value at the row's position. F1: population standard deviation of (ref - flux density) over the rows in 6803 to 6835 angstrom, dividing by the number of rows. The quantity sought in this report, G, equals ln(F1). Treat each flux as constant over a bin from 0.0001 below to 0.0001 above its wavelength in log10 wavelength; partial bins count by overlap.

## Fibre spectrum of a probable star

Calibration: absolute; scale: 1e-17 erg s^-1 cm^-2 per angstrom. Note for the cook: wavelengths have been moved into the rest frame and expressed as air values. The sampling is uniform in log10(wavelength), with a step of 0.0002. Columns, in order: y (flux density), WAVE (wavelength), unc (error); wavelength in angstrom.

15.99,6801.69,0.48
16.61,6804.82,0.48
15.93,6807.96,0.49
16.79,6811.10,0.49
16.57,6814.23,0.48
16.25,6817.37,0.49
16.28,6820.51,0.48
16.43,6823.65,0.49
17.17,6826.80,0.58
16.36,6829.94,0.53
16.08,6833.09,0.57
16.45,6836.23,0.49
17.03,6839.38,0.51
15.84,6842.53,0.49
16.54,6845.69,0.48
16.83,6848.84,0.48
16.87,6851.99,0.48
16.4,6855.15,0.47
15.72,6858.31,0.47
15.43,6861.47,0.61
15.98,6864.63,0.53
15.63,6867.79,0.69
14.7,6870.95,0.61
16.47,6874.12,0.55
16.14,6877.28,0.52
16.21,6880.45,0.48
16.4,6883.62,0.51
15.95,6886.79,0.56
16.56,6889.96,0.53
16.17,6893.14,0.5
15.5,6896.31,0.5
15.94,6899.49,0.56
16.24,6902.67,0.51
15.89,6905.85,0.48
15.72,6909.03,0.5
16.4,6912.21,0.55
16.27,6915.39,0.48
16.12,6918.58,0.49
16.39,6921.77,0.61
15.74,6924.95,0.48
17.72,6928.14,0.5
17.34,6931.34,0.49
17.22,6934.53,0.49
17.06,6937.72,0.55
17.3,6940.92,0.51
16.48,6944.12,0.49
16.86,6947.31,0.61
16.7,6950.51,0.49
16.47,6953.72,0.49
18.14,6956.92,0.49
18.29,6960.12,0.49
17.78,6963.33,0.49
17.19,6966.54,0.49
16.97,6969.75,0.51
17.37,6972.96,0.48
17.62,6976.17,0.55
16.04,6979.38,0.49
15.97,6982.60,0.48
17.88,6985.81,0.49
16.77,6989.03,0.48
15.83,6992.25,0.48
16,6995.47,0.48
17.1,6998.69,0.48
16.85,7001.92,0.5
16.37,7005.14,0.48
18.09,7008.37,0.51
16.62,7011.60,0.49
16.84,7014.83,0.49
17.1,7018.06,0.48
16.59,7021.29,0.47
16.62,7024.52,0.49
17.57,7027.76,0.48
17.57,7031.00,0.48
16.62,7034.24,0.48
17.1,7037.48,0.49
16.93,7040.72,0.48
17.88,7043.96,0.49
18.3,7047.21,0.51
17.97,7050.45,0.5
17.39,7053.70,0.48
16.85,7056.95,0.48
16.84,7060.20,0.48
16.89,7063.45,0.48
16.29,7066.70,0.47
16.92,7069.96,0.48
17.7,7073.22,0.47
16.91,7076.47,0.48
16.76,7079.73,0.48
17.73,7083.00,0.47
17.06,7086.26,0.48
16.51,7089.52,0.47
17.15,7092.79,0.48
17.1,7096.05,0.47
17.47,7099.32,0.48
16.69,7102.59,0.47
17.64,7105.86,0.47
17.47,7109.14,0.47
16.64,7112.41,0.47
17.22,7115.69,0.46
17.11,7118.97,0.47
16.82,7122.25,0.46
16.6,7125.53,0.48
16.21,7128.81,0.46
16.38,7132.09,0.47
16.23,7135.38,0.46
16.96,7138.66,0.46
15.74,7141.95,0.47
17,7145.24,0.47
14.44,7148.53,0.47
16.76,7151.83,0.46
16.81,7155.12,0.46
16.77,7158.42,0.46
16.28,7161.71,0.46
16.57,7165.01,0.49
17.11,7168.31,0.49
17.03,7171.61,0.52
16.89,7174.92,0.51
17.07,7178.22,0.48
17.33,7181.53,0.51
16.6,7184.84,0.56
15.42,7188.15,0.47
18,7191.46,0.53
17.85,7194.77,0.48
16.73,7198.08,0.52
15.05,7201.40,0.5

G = -1.1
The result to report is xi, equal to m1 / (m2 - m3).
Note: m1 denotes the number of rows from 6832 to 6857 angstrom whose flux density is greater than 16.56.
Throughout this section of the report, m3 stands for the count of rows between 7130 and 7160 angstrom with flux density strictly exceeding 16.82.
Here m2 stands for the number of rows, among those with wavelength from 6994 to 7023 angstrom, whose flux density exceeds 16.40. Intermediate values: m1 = 3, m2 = 7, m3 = 2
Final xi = 0.6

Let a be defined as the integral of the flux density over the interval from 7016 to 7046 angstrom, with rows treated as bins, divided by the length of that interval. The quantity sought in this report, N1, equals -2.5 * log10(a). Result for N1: -3.08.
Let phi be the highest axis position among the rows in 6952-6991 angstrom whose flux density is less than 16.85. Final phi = 6989.03 angstrom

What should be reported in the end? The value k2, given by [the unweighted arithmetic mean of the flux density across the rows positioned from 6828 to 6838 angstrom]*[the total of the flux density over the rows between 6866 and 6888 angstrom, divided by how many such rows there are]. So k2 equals 260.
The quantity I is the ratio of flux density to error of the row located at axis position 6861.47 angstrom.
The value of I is 25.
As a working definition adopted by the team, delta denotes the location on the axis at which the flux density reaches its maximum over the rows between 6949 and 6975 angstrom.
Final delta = 6960.12 angstrom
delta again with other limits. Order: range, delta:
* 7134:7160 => 7145.24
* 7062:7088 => 7083.00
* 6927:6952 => 6928.14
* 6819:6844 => 6826.80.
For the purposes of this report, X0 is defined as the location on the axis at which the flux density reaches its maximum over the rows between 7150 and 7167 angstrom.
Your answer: 7155.12 angstrom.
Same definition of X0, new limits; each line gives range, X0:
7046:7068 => 7047.21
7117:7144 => 7118.97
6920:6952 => 6928.14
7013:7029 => 7027.76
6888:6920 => 6889.96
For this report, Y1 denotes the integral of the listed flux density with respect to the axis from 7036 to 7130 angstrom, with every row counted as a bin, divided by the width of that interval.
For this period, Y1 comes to 17.1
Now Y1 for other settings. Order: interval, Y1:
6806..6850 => 16.5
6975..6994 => 16.7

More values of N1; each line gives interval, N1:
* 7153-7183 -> -3.07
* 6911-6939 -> -3.06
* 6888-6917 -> -3.02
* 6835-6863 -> -3.03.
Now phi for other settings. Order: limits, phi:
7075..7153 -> 7151.83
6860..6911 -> 6909.03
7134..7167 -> 7165.01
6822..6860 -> 6858.31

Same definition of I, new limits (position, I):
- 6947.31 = 28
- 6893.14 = 32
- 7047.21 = 36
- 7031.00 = 37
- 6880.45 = 34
